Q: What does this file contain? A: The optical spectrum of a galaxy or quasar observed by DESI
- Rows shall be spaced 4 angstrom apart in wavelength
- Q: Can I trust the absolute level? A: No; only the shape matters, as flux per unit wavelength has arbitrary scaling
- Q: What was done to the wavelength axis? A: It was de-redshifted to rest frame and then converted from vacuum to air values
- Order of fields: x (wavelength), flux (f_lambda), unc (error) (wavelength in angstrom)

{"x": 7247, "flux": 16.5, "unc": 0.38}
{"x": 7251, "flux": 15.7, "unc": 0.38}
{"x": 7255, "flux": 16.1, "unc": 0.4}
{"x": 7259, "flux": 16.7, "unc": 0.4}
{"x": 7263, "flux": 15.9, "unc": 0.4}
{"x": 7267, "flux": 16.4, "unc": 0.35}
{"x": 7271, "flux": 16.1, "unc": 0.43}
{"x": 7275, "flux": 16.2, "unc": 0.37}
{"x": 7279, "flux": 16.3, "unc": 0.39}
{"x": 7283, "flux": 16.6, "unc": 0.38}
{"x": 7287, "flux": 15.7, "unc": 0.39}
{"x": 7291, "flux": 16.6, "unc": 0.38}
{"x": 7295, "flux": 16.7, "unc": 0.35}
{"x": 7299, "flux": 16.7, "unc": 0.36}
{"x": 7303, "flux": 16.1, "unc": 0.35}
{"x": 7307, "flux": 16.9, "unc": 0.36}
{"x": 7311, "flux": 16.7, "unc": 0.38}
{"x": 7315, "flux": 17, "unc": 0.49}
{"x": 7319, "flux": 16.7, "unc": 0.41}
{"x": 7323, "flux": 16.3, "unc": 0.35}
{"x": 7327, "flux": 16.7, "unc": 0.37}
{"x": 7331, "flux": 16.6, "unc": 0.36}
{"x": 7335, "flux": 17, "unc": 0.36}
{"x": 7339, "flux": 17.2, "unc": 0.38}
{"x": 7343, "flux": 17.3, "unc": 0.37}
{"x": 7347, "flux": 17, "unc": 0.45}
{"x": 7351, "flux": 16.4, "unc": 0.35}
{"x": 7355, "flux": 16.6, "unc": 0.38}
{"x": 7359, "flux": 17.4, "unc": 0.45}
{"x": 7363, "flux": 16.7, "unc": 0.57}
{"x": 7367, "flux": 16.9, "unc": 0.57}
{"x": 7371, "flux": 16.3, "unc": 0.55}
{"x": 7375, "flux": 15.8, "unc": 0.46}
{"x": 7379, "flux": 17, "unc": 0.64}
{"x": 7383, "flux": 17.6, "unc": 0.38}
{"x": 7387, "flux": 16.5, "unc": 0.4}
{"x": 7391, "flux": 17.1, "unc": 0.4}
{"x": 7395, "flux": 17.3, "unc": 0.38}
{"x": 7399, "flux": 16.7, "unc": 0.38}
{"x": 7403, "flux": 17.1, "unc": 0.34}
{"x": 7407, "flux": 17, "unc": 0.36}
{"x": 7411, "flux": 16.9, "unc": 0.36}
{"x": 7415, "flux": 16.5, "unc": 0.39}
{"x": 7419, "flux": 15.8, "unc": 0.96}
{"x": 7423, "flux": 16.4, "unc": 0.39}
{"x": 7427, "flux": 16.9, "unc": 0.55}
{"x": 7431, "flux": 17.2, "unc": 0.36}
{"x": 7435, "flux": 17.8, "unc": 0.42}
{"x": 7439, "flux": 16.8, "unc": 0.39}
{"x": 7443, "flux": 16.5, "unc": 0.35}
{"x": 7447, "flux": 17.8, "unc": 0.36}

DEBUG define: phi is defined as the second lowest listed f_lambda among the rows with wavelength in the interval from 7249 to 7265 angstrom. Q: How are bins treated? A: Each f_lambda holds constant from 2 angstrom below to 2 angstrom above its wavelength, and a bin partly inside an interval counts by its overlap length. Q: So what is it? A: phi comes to 15.9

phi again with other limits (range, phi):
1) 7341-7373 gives 16.4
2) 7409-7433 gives 16.4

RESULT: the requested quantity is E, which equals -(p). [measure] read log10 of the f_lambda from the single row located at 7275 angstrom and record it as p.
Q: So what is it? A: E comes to -1.210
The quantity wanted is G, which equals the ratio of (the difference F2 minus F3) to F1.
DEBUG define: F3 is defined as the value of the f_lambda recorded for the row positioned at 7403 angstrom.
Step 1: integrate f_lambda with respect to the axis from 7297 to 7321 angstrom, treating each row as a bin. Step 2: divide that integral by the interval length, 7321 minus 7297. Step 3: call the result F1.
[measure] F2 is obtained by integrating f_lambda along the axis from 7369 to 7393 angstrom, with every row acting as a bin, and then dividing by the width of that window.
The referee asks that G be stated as -0.023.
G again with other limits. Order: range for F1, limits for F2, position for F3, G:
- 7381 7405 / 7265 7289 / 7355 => -0.022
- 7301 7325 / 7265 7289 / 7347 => -0.047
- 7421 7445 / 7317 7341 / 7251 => 0.062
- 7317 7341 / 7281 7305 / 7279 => 0.006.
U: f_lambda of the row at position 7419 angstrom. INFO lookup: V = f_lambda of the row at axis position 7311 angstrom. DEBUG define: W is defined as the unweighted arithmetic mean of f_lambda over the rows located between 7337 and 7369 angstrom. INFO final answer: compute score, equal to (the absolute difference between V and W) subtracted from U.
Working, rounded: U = 15.8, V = 16.7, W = 16.9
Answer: 15.6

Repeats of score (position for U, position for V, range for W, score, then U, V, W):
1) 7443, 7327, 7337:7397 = 16.3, 16.5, 16.7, 16.9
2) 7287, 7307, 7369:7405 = 15.6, 15.7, 16.9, 16.8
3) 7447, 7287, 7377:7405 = 16.5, 17.8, 15.7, 17.0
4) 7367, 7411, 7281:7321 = 16.6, 16.9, 16.9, 16.6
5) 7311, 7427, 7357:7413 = 16.7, 16.7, 16.9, 16.9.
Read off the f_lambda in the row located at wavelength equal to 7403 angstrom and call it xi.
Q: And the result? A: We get 17.1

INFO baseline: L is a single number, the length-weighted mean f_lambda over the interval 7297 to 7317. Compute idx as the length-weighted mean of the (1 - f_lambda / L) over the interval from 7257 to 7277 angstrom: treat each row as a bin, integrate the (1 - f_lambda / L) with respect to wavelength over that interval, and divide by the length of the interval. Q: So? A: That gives 0.025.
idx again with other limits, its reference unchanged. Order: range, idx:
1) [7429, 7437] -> -0.049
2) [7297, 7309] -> 0.007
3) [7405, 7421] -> 0.008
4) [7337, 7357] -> -0.013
